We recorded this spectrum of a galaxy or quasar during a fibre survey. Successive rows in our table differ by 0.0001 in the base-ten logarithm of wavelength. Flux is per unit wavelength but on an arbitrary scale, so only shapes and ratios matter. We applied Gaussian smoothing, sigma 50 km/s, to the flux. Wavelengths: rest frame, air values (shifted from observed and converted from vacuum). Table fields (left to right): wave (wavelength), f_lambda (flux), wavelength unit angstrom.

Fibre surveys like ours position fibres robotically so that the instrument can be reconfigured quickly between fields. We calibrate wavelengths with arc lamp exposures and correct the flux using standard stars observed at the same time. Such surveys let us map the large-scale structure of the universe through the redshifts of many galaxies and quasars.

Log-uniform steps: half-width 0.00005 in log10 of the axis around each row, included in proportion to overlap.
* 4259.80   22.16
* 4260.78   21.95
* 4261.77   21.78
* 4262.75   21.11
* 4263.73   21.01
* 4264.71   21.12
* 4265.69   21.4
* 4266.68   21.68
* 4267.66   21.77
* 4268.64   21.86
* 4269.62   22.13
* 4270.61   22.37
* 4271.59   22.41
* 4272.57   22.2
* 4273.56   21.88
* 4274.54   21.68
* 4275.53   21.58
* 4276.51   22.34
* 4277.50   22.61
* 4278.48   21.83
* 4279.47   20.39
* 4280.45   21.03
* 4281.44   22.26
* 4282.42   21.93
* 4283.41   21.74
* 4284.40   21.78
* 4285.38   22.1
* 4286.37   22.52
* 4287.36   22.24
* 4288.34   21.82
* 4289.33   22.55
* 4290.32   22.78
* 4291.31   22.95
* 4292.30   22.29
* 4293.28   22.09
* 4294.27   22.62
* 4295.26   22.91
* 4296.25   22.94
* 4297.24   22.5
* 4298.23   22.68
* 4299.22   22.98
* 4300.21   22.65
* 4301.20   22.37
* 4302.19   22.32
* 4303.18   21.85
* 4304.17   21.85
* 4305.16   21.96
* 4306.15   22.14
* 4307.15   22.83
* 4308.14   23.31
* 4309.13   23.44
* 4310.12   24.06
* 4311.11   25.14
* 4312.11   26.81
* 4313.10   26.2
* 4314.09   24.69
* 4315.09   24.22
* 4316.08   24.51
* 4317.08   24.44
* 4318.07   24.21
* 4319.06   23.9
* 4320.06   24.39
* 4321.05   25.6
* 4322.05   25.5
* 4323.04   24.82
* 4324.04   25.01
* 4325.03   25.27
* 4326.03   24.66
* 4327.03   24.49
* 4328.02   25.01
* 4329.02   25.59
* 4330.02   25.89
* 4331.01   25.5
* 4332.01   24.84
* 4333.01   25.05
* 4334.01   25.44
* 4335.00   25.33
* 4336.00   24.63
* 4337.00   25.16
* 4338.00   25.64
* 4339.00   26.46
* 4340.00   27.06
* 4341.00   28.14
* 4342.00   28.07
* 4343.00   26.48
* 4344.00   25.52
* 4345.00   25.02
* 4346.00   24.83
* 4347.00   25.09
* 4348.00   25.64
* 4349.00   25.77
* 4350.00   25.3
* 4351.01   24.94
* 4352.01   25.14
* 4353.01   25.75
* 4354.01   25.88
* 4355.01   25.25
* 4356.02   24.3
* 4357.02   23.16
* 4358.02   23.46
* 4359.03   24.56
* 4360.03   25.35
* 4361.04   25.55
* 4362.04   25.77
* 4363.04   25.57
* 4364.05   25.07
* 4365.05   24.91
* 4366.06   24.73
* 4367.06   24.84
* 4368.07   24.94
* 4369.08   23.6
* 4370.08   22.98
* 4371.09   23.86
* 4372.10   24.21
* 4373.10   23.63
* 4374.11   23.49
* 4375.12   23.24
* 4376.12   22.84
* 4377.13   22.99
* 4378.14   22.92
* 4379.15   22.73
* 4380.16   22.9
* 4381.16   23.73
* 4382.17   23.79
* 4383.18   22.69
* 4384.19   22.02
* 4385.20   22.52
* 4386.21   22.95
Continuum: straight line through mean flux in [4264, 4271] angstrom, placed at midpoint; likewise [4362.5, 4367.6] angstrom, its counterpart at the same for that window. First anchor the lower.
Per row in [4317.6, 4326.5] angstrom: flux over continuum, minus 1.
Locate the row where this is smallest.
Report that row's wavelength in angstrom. 4319.06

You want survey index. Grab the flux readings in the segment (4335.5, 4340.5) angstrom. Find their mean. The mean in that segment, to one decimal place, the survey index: 25.8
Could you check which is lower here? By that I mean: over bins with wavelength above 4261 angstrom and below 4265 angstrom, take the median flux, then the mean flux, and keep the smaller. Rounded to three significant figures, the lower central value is 21.1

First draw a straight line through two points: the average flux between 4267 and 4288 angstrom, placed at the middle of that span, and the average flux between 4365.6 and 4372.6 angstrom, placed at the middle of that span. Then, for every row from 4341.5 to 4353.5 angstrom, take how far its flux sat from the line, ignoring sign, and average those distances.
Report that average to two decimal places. 1.99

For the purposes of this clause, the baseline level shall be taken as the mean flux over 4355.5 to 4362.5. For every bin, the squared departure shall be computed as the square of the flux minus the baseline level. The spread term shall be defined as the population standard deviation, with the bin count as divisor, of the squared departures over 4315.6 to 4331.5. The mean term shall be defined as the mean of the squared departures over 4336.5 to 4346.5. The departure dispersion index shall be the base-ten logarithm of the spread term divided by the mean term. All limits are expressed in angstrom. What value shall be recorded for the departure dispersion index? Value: -0.9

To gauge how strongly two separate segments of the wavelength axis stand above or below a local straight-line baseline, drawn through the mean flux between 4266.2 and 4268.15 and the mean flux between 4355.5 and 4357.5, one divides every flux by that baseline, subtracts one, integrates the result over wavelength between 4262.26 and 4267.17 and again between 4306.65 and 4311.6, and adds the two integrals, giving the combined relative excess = 0.1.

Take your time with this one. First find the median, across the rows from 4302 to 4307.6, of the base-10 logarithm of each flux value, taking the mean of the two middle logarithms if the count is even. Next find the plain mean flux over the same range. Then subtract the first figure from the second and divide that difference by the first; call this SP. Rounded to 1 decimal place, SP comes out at 15.5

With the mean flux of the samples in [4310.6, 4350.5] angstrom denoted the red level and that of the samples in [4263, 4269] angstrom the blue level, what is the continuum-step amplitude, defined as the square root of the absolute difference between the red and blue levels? 1.98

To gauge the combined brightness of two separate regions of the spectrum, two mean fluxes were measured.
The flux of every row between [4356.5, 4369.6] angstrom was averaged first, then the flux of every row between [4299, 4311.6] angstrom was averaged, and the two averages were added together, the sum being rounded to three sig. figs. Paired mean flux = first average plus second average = 47.6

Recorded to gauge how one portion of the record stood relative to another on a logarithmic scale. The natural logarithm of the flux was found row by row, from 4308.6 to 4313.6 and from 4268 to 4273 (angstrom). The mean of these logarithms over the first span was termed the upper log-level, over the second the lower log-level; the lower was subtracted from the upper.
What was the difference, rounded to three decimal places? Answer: 0.123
